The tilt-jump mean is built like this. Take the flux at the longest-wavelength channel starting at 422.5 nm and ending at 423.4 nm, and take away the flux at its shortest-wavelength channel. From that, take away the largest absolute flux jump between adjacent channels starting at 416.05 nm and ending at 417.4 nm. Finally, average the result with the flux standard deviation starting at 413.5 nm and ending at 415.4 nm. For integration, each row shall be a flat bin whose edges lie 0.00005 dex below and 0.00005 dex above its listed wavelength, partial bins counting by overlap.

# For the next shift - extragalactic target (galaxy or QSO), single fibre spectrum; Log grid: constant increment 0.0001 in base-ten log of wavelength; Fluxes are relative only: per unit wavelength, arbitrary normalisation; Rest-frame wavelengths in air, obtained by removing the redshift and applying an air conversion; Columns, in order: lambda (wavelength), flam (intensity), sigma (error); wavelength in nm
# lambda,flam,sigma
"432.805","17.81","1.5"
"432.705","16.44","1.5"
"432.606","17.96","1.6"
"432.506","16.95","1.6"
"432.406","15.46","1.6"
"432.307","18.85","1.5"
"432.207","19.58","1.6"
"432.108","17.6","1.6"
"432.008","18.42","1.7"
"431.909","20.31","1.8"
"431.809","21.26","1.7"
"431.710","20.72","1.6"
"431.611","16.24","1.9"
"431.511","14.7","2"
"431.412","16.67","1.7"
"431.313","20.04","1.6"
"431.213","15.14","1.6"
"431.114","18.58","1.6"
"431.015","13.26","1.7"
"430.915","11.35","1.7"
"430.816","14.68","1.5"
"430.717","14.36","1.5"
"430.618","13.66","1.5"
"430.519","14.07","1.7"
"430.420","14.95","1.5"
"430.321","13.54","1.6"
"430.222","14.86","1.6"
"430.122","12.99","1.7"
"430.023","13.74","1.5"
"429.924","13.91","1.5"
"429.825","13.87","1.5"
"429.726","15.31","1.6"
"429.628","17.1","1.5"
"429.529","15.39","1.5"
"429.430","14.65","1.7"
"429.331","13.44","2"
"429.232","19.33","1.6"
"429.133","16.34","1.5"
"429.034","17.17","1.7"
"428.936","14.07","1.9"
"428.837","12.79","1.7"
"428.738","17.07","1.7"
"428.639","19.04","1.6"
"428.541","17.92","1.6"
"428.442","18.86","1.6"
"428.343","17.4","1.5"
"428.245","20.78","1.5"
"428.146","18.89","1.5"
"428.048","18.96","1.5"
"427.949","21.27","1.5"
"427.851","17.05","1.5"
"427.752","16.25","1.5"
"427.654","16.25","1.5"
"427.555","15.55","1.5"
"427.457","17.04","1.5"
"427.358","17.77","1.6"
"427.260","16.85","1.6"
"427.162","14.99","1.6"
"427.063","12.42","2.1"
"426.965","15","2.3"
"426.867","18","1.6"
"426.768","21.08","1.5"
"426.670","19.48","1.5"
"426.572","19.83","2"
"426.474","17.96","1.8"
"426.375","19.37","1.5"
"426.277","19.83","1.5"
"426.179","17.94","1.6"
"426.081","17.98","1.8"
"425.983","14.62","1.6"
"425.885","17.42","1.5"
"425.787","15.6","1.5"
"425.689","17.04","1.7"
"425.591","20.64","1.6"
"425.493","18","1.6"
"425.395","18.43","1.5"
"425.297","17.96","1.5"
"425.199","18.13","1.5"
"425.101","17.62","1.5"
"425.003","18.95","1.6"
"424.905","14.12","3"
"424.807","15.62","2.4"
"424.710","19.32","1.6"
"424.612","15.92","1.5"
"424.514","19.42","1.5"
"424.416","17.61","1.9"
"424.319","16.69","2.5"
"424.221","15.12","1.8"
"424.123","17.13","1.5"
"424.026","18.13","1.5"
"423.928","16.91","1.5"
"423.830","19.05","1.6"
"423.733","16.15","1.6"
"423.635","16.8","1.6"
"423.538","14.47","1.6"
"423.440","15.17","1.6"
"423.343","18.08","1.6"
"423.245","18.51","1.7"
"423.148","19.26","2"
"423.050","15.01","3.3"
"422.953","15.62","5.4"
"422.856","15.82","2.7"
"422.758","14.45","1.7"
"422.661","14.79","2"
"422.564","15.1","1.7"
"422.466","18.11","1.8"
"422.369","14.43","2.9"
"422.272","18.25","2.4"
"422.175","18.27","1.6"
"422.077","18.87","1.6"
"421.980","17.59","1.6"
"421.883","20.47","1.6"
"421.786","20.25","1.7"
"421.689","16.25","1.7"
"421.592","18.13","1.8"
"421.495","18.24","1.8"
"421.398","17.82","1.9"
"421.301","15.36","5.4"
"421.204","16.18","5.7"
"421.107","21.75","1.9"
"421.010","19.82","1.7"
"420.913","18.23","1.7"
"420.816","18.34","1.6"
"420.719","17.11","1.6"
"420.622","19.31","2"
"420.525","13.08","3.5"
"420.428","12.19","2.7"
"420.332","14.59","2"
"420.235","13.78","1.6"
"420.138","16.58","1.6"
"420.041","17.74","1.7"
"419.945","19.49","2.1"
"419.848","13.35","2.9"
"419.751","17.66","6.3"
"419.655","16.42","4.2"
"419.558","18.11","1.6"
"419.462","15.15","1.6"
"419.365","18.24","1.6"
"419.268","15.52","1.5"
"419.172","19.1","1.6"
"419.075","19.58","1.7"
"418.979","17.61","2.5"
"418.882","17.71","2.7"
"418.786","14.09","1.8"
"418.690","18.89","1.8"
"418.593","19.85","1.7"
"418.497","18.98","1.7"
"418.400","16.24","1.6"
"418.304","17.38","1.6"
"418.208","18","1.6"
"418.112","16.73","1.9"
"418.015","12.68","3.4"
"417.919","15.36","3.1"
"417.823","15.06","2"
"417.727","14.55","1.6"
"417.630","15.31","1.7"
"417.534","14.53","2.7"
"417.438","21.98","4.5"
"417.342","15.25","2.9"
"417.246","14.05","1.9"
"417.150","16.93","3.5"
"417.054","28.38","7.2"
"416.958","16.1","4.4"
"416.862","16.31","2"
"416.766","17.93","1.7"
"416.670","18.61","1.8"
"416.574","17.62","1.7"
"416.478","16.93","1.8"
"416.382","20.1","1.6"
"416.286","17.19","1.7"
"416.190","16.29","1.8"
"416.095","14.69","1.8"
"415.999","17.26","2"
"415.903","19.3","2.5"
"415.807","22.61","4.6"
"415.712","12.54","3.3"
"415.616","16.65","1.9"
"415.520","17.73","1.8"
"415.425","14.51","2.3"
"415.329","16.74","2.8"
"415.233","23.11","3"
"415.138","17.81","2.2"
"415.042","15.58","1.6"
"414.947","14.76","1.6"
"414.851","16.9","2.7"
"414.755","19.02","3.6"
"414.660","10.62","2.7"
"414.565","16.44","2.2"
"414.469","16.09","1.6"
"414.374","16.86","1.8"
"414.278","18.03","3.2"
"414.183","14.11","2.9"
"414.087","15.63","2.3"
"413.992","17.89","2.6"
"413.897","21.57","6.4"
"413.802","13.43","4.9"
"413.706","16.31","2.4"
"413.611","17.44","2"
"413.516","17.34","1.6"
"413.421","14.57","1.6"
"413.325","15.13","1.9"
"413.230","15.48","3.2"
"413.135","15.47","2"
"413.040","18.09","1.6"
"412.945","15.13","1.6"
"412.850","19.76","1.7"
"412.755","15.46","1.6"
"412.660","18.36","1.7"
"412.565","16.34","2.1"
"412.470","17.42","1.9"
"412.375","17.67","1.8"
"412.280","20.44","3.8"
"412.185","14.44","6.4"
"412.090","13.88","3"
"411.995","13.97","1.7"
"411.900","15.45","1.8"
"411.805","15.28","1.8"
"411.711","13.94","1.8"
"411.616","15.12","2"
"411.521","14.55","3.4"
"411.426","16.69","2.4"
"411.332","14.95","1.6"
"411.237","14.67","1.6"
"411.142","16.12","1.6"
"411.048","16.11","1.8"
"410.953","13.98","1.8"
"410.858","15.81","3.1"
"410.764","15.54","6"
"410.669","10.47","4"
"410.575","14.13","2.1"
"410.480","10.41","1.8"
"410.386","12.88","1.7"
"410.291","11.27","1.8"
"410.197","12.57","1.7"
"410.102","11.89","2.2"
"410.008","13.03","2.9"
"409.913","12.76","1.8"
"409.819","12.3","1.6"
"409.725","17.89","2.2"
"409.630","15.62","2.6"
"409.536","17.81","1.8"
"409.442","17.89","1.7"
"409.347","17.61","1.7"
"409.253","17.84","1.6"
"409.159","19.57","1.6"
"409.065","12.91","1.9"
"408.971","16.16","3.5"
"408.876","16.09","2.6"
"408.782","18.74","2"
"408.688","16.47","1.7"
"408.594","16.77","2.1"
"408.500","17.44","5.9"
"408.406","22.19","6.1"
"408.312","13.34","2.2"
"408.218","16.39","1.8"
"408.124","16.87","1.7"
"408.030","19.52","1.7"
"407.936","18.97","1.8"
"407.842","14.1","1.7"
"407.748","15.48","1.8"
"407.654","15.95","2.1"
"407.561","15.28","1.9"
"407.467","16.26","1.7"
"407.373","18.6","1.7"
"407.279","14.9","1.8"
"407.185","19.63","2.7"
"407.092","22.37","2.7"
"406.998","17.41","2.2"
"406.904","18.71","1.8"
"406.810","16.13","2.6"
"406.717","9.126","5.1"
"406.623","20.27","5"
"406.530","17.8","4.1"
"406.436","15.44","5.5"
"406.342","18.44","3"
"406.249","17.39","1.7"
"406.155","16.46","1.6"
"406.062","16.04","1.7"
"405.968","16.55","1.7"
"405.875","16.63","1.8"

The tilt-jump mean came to -3.3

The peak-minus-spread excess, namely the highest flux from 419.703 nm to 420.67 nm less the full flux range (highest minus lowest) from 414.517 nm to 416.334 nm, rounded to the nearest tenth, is 7.0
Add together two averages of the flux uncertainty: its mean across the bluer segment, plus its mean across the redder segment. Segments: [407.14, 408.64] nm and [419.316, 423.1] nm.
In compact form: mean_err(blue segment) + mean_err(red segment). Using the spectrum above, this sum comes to 4.83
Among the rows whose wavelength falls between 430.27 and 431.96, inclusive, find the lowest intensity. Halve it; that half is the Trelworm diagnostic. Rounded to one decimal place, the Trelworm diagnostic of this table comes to 5.7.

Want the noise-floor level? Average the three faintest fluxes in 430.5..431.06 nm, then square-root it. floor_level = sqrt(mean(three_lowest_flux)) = 3.57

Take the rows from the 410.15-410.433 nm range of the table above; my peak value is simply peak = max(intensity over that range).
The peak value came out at 12.88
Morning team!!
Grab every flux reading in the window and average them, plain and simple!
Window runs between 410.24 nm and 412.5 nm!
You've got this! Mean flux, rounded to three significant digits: 14.8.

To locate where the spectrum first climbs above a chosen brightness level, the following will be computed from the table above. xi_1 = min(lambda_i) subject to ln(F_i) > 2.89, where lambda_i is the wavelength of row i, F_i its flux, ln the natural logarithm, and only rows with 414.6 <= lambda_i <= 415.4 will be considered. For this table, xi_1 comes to 414.755 nm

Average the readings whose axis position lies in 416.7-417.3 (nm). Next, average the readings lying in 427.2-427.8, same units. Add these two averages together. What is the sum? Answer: 34.9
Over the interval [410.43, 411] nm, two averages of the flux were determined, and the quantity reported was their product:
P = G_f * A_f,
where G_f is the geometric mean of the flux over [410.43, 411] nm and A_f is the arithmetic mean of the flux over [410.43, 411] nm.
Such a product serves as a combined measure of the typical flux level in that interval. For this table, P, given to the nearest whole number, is 177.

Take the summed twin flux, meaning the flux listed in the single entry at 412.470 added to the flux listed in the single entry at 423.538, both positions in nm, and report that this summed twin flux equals 31.9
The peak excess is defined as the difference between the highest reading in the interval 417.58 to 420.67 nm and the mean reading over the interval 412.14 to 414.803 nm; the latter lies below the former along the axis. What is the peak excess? 3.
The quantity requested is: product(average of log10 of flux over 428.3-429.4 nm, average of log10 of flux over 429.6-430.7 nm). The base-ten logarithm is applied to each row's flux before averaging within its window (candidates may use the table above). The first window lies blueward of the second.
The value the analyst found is 1.41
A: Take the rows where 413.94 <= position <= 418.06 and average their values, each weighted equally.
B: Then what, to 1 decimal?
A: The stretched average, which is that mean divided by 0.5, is 33.8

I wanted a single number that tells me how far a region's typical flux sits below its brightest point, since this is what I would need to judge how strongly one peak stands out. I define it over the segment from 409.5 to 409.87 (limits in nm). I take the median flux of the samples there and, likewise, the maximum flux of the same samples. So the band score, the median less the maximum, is -1.2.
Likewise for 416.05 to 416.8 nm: -2.7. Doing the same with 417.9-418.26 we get -2.0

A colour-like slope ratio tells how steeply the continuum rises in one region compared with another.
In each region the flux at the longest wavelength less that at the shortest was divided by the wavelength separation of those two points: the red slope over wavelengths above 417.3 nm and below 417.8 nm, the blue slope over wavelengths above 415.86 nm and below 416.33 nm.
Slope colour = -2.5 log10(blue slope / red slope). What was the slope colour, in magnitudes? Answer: -1.2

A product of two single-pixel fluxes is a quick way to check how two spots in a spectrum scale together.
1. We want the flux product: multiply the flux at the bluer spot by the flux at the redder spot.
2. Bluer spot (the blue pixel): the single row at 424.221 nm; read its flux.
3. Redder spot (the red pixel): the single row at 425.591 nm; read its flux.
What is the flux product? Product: 312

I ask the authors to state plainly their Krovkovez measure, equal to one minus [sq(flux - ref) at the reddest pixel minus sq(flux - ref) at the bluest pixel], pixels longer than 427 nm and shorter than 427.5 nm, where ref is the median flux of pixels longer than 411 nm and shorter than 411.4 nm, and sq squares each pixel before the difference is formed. 8.4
